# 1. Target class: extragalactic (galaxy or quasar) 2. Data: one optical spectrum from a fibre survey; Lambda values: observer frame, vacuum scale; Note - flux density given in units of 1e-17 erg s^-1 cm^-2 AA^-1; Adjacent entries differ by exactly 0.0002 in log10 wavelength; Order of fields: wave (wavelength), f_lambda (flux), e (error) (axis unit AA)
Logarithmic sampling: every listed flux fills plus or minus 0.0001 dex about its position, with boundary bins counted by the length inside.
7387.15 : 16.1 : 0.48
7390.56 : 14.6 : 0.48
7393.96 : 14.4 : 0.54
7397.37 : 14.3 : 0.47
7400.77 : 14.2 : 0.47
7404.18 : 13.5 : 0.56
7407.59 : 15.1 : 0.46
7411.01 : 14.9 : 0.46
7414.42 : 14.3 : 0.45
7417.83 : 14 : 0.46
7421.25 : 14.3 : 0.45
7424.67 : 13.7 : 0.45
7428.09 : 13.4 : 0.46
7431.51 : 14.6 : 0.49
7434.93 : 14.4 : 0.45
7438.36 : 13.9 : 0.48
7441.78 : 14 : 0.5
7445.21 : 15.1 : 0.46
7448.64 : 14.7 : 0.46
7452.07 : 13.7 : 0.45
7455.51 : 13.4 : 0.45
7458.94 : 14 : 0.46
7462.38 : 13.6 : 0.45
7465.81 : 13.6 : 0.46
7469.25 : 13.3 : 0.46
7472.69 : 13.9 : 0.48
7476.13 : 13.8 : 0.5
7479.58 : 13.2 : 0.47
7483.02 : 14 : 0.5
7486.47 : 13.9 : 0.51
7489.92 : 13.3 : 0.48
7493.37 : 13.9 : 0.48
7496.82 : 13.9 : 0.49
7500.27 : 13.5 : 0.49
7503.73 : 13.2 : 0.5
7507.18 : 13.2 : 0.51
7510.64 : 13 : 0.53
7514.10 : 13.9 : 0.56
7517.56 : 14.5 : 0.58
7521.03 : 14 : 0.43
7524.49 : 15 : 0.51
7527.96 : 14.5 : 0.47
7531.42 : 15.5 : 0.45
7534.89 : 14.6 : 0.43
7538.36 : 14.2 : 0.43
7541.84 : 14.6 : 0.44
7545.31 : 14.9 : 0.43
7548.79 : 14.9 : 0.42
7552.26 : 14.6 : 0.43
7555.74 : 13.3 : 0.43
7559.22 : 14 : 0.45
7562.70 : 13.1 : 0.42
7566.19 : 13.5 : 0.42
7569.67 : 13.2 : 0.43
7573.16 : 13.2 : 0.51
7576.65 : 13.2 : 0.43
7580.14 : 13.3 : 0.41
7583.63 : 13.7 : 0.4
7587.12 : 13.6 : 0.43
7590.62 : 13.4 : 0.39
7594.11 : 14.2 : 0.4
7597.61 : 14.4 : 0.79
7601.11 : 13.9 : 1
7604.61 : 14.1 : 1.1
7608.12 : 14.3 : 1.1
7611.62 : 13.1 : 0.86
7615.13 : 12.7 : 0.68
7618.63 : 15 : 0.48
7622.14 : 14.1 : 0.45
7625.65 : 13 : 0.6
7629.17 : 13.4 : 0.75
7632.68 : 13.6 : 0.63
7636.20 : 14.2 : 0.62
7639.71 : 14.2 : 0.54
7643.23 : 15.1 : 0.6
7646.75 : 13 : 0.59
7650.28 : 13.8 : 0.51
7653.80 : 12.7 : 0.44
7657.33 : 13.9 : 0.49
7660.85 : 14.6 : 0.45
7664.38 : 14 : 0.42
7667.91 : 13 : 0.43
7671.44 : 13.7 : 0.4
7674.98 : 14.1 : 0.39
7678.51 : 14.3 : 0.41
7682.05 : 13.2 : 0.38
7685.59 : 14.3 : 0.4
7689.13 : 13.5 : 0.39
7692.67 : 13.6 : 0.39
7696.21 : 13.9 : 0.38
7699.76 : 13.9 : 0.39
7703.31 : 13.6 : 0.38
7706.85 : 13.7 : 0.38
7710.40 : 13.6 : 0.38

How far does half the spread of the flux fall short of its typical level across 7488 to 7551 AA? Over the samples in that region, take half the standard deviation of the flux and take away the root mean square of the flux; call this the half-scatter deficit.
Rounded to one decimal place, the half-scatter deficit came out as -13.8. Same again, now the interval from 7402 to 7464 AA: -13.9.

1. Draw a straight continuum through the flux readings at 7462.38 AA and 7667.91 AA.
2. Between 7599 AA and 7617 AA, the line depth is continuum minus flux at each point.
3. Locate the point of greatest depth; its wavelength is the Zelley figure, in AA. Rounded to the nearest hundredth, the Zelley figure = 7615.13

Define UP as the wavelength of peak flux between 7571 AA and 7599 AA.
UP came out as 7597.61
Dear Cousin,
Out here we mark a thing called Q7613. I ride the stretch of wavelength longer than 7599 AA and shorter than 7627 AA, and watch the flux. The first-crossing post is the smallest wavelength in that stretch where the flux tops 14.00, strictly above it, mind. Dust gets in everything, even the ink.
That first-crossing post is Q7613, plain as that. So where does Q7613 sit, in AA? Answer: 7604.61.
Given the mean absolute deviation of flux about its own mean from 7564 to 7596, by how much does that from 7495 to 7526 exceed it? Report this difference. 0.27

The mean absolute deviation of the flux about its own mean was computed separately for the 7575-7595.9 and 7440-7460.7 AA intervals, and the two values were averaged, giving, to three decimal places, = 0.383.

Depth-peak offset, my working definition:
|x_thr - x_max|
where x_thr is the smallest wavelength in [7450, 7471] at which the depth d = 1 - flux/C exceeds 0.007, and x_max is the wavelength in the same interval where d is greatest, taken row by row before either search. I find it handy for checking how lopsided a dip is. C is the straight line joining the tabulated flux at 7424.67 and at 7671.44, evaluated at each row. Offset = 13.7 AA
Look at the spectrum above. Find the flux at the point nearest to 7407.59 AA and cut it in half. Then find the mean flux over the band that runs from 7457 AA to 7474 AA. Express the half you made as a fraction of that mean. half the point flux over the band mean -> 0.552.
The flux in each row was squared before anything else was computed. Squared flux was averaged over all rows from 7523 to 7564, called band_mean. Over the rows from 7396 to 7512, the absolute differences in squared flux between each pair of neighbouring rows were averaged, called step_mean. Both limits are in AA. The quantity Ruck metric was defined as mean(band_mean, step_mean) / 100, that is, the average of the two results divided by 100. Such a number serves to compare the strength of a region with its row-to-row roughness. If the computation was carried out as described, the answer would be 1.11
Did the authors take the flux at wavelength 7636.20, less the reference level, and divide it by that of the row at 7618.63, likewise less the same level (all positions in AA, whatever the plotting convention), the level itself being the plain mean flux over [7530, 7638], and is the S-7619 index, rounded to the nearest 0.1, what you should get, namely 0.3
